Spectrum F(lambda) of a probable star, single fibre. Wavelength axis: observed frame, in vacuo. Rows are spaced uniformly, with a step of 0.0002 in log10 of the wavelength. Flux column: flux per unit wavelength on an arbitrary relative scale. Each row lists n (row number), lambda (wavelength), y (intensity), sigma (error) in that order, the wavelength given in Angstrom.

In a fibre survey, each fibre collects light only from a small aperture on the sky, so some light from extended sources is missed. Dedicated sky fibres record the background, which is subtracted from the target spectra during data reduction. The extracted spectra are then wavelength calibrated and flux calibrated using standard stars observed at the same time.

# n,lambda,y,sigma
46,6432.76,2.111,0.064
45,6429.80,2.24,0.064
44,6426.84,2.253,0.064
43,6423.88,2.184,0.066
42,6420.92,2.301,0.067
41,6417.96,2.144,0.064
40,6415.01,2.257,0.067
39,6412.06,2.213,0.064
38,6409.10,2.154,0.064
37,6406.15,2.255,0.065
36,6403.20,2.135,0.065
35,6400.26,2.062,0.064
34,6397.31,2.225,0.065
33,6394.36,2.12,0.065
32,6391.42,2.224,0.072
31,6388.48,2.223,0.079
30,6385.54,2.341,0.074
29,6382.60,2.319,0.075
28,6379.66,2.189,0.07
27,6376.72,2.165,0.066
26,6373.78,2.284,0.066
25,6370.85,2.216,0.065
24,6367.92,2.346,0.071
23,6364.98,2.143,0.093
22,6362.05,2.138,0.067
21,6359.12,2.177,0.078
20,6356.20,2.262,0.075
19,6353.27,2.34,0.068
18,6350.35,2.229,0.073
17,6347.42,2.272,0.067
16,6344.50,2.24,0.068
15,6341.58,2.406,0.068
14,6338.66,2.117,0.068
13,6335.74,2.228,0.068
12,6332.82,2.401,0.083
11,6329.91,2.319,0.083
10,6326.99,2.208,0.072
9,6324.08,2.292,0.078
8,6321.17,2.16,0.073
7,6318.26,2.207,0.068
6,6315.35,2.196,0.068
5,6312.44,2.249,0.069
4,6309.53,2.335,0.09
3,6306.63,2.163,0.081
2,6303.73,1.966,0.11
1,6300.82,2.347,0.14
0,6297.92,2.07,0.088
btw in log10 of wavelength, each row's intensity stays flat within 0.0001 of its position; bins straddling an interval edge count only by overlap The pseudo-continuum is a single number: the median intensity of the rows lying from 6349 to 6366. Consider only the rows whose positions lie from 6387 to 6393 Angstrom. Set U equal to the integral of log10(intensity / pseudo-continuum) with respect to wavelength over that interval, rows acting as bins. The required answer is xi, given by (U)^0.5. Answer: 0.15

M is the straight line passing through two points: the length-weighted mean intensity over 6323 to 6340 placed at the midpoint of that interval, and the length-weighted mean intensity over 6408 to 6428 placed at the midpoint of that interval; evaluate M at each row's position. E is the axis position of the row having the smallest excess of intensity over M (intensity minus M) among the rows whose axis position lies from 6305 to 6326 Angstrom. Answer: 6306.63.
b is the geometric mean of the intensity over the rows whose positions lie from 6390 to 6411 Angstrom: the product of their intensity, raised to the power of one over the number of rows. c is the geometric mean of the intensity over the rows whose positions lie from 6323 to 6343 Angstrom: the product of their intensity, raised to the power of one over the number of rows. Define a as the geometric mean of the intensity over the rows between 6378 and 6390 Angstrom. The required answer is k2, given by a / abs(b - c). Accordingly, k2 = 20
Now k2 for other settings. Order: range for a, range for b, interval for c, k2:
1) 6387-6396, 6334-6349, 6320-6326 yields 85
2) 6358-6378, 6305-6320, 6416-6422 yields 272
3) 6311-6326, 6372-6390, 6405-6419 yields 46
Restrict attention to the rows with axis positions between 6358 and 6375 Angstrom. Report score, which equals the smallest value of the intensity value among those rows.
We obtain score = 2.138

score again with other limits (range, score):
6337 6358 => 2.117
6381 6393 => 2.223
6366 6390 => 2.165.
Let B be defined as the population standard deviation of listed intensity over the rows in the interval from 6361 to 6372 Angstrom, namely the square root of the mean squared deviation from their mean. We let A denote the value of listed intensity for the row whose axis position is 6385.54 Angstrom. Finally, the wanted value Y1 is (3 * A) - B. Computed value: 6.9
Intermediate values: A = 2.341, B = 0.084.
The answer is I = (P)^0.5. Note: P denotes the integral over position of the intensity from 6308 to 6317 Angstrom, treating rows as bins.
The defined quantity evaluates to 4.51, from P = 20.3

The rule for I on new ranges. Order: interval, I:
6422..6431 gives 4.48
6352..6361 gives 4.50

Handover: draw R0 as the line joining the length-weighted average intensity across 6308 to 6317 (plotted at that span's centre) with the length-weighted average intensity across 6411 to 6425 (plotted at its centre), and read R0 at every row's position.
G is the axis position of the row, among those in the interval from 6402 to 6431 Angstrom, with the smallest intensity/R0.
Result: 6403.20 Angstrom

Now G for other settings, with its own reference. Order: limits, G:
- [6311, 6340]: 6338.66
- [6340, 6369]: 6362.05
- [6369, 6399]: 6394.36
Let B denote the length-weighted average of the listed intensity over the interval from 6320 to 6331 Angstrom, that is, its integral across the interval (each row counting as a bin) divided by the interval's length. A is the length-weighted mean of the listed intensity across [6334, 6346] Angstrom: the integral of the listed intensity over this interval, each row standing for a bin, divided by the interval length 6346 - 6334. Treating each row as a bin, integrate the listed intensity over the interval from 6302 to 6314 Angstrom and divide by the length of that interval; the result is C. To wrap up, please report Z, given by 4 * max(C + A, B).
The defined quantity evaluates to 17.7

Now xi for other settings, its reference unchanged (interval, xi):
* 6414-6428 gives 0.25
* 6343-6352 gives 0.29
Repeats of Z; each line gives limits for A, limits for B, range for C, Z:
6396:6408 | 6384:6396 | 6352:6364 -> 17.6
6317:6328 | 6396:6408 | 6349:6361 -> 17.9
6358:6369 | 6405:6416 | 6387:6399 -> 17.6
